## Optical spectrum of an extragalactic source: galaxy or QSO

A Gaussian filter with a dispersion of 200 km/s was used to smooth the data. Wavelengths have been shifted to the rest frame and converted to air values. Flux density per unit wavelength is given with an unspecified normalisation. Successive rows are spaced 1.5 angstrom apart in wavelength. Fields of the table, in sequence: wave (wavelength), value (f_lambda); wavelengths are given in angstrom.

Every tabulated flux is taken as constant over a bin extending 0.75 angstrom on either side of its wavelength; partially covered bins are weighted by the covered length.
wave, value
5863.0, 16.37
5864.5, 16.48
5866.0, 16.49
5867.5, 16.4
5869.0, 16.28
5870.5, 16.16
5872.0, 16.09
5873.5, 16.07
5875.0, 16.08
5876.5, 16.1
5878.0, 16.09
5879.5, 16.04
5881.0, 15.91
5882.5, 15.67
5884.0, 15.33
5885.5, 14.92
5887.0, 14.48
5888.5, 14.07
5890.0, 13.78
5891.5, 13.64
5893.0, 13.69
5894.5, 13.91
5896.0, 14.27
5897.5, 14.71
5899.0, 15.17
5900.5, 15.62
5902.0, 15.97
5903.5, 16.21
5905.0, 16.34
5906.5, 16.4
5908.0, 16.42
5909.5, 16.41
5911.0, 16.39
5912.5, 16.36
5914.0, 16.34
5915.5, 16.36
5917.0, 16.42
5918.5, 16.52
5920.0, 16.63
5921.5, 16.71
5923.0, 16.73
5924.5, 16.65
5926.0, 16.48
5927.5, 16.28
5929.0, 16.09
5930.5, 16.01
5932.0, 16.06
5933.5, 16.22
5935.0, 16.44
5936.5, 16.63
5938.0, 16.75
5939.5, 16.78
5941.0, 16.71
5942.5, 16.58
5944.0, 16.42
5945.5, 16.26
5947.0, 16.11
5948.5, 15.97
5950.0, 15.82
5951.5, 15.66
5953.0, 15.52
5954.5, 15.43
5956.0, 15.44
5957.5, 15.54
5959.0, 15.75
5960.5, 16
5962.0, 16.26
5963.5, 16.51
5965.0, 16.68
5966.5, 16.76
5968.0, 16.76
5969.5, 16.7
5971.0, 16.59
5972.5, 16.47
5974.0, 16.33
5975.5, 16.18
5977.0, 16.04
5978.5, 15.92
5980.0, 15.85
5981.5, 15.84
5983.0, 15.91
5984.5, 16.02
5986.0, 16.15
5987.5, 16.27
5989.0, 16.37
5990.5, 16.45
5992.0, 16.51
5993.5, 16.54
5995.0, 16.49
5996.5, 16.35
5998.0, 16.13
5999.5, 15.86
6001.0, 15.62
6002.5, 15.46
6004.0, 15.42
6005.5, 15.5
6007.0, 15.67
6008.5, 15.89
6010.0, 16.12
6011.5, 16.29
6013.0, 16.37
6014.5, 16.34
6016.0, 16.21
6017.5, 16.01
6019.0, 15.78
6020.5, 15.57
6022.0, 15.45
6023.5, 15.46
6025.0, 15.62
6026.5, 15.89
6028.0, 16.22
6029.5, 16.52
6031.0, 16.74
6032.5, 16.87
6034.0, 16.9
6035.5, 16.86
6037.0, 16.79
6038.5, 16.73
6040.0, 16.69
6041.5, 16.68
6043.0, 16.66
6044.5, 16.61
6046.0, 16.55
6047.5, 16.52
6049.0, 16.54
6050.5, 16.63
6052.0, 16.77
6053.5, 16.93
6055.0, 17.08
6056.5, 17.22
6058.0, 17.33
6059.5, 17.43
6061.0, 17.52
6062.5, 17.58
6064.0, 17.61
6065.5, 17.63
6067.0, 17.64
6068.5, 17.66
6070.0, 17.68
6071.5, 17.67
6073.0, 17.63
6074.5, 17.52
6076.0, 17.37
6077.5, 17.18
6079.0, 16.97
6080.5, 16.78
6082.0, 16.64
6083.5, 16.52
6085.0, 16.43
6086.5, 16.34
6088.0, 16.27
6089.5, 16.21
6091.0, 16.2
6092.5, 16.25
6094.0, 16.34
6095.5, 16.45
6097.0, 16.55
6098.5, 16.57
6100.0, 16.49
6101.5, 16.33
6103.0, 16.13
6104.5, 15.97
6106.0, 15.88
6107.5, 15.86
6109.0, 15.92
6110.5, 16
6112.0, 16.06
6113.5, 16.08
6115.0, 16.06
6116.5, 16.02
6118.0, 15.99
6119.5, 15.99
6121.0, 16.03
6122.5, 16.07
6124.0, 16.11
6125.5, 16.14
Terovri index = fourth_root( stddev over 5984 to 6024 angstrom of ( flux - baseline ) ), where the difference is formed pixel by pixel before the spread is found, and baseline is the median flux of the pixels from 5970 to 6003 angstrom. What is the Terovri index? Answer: 0.78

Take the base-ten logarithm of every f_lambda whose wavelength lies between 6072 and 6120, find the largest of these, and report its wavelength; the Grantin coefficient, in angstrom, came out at 6073.0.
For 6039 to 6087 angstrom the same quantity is 6070.0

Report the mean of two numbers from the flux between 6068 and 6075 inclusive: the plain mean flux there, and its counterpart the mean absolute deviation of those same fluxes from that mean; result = 8.84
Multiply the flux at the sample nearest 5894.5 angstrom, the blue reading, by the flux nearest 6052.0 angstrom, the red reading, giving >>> 233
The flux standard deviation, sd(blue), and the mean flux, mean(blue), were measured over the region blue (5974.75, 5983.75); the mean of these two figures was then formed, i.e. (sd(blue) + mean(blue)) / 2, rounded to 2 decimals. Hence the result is 8.04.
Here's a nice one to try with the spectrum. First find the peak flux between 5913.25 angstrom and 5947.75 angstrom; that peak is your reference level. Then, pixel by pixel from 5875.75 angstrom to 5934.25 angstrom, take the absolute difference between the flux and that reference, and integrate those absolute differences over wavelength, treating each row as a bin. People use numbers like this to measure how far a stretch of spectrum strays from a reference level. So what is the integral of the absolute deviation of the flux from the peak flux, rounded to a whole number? 62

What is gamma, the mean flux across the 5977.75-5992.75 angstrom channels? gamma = 16.1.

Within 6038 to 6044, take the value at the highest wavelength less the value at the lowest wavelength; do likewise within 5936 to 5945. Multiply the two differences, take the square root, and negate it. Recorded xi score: -0.12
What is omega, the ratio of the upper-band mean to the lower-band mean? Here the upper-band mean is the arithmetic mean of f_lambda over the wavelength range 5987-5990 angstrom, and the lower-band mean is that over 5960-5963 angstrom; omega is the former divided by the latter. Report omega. 1.01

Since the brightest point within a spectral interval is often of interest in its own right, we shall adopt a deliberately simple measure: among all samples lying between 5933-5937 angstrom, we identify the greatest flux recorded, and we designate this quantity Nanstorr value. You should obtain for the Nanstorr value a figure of 16.63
